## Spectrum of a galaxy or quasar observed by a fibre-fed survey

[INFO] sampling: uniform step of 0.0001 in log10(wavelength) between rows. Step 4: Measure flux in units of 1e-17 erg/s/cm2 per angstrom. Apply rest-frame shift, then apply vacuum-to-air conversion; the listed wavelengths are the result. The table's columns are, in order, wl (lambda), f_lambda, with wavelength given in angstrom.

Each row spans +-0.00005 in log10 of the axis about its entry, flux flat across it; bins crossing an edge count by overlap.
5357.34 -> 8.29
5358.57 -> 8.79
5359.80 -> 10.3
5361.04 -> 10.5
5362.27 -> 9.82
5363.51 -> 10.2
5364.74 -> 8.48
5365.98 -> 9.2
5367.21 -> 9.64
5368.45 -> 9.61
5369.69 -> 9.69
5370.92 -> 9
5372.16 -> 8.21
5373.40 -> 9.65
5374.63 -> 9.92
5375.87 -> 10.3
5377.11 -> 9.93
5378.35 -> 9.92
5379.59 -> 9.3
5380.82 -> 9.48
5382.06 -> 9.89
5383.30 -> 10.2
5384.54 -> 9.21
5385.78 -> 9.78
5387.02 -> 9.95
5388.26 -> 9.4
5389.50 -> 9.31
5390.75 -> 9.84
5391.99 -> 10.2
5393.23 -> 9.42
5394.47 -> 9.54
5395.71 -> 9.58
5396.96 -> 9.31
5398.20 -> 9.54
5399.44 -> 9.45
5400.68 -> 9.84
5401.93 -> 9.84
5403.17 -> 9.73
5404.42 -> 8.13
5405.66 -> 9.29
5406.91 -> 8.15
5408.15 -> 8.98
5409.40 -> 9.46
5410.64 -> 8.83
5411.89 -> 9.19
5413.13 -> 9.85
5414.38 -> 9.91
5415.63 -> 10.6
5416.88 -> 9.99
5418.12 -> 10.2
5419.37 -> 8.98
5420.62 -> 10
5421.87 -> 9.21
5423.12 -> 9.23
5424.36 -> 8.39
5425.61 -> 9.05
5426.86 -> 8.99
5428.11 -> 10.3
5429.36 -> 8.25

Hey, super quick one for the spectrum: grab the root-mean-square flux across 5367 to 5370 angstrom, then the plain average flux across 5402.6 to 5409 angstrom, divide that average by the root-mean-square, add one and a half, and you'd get 2.42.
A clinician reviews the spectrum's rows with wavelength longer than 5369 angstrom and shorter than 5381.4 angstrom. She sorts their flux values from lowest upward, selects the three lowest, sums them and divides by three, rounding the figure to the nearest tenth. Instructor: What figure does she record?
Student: 8.8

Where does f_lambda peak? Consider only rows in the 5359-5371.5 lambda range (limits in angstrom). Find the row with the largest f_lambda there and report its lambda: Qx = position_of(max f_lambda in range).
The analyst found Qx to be 5361.04 angstrom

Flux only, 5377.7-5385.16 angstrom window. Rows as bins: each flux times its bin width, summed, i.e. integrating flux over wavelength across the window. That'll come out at 72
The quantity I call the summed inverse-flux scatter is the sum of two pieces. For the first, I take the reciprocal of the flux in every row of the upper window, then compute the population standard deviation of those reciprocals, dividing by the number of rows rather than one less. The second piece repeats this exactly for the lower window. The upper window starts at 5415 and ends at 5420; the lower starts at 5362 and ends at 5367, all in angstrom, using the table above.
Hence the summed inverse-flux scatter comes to 0.014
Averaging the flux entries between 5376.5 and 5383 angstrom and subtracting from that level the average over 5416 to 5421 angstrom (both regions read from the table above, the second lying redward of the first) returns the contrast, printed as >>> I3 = -0.09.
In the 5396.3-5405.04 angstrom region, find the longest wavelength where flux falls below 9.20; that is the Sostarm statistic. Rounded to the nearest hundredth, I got 5404.42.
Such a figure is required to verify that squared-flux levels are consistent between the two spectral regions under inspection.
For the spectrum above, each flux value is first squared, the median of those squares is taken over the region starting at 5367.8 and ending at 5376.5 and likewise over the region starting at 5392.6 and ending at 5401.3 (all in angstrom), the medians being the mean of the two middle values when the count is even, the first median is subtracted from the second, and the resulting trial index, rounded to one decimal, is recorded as -2.1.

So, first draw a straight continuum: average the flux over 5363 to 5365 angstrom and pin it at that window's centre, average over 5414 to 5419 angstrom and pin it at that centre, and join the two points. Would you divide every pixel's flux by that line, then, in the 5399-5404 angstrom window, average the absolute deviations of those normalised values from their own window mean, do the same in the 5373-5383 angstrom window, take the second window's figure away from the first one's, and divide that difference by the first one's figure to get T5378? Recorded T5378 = -1.0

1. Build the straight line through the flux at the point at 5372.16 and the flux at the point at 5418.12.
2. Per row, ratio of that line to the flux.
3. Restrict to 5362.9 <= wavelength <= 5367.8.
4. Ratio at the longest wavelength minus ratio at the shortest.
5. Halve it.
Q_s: 0.031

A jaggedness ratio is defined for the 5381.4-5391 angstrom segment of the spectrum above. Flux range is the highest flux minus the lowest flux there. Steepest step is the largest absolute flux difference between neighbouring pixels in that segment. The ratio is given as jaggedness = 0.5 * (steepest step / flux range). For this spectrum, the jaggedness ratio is 0.50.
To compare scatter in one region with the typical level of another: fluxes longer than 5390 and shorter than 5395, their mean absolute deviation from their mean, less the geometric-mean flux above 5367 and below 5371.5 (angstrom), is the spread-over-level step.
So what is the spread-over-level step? -9.21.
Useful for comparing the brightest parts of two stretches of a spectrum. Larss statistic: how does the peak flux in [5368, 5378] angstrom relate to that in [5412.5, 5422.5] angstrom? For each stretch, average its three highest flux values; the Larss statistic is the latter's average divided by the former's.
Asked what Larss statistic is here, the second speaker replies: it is 1.02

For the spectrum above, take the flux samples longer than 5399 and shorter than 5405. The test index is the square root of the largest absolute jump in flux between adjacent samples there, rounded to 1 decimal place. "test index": 1.3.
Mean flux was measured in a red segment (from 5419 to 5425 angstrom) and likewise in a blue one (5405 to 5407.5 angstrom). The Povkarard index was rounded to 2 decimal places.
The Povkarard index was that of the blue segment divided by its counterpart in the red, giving 0.95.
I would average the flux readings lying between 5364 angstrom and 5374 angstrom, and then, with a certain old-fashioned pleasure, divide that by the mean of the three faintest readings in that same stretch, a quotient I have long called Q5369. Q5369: 1.07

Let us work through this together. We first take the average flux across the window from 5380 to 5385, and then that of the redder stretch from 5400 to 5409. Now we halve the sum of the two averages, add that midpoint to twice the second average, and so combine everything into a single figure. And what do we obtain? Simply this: 27.7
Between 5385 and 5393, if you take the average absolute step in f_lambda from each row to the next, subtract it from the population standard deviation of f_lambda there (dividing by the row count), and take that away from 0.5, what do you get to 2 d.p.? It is 0.53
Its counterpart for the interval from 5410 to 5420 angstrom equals 0.46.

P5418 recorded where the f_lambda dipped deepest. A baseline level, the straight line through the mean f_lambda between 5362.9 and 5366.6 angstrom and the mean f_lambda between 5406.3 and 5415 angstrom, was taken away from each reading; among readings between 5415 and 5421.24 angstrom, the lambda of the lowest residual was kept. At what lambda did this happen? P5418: 5419.37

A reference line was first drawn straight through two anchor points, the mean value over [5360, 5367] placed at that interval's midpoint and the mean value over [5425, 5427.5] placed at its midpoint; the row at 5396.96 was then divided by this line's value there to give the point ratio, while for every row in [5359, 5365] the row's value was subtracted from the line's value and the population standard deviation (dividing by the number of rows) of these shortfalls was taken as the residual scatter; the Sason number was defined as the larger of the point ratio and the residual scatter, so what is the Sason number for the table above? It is 1.00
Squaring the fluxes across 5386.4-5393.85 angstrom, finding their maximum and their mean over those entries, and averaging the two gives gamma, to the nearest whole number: 99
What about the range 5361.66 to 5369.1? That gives 97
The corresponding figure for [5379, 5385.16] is 98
